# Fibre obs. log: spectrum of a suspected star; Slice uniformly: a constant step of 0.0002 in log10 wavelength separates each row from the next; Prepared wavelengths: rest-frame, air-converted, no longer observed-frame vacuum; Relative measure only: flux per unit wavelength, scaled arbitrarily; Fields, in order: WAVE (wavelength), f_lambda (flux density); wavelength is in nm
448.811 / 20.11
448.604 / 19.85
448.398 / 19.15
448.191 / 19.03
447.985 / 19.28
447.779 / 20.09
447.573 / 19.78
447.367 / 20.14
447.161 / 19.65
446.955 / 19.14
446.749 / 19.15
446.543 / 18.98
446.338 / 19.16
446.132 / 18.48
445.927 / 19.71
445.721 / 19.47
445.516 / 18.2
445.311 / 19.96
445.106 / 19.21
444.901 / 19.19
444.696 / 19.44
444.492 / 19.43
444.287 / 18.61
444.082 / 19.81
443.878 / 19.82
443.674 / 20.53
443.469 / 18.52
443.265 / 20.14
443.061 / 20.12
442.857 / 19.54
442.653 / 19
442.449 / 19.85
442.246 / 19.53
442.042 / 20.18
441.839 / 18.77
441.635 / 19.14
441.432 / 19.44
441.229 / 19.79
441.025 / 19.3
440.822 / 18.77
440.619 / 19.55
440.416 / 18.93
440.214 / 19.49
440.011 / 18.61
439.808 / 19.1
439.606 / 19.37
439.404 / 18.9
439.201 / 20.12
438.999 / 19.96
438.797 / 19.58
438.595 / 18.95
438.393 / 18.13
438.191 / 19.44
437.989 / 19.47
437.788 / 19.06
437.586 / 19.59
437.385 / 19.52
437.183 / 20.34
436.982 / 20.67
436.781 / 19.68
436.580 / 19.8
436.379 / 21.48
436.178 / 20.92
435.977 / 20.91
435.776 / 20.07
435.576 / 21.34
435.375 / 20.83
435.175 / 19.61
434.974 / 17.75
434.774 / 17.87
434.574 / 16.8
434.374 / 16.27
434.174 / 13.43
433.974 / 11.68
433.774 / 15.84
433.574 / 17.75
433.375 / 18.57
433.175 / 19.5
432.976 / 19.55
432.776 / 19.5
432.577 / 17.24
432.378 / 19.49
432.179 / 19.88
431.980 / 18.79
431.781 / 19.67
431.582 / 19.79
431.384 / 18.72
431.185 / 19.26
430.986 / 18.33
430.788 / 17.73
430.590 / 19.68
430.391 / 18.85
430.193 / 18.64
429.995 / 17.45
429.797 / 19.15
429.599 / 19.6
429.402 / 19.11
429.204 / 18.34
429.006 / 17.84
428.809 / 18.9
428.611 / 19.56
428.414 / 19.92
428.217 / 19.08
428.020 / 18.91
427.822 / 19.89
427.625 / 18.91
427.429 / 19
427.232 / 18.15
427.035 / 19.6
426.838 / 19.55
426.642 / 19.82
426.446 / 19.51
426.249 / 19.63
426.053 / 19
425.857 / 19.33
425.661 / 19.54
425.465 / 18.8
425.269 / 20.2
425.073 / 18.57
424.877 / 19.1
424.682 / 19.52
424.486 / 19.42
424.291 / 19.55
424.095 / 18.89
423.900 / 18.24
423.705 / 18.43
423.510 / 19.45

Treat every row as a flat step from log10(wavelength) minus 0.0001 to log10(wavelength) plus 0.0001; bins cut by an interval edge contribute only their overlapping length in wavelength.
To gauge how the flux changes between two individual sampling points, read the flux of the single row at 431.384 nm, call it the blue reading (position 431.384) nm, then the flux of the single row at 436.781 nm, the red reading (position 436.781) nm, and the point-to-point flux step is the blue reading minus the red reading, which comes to -1.0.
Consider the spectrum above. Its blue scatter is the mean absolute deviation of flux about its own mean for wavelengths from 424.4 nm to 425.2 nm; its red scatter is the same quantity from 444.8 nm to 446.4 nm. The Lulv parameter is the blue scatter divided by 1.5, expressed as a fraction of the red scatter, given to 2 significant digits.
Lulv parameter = 0.50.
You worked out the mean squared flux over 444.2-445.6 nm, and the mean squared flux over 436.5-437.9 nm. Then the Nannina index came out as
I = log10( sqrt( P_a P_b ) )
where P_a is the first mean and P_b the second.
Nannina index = 2.58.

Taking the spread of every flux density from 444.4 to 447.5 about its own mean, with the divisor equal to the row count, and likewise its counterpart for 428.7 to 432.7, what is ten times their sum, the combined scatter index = 12.6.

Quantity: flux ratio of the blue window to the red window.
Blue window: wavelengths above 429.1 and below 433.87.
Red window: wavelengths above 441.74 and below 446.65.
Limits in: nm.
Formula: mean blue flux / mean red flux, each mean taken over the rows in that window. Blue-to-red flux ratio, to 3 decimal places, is 0.967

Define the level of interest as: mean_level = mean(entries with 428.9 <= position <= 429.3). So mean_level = 18.1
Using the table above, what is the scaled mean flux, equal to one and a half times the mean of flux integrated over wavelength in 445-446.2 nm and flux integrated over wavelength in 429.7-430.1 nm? 23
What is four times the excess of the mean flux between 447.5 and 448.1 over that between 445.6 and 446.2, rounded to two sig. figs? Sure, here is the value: 2.0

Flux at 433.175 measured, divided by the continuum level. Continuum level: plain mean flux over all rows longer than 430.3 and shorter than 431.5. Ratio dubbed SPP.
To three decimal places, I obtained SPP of 1.039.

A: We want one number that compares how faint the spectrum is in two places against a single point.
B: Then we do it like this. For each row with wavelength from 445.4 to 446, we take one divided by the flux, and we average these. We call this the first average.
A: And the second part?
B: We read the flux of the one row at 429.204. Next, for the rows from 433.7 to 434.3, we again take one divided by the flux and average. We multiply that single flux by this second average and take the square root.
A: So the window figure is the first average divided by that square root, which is 0.0448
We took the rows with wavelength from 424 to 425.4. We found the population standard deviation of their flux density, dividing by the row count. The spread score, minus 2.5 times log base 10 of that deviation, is 0.78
